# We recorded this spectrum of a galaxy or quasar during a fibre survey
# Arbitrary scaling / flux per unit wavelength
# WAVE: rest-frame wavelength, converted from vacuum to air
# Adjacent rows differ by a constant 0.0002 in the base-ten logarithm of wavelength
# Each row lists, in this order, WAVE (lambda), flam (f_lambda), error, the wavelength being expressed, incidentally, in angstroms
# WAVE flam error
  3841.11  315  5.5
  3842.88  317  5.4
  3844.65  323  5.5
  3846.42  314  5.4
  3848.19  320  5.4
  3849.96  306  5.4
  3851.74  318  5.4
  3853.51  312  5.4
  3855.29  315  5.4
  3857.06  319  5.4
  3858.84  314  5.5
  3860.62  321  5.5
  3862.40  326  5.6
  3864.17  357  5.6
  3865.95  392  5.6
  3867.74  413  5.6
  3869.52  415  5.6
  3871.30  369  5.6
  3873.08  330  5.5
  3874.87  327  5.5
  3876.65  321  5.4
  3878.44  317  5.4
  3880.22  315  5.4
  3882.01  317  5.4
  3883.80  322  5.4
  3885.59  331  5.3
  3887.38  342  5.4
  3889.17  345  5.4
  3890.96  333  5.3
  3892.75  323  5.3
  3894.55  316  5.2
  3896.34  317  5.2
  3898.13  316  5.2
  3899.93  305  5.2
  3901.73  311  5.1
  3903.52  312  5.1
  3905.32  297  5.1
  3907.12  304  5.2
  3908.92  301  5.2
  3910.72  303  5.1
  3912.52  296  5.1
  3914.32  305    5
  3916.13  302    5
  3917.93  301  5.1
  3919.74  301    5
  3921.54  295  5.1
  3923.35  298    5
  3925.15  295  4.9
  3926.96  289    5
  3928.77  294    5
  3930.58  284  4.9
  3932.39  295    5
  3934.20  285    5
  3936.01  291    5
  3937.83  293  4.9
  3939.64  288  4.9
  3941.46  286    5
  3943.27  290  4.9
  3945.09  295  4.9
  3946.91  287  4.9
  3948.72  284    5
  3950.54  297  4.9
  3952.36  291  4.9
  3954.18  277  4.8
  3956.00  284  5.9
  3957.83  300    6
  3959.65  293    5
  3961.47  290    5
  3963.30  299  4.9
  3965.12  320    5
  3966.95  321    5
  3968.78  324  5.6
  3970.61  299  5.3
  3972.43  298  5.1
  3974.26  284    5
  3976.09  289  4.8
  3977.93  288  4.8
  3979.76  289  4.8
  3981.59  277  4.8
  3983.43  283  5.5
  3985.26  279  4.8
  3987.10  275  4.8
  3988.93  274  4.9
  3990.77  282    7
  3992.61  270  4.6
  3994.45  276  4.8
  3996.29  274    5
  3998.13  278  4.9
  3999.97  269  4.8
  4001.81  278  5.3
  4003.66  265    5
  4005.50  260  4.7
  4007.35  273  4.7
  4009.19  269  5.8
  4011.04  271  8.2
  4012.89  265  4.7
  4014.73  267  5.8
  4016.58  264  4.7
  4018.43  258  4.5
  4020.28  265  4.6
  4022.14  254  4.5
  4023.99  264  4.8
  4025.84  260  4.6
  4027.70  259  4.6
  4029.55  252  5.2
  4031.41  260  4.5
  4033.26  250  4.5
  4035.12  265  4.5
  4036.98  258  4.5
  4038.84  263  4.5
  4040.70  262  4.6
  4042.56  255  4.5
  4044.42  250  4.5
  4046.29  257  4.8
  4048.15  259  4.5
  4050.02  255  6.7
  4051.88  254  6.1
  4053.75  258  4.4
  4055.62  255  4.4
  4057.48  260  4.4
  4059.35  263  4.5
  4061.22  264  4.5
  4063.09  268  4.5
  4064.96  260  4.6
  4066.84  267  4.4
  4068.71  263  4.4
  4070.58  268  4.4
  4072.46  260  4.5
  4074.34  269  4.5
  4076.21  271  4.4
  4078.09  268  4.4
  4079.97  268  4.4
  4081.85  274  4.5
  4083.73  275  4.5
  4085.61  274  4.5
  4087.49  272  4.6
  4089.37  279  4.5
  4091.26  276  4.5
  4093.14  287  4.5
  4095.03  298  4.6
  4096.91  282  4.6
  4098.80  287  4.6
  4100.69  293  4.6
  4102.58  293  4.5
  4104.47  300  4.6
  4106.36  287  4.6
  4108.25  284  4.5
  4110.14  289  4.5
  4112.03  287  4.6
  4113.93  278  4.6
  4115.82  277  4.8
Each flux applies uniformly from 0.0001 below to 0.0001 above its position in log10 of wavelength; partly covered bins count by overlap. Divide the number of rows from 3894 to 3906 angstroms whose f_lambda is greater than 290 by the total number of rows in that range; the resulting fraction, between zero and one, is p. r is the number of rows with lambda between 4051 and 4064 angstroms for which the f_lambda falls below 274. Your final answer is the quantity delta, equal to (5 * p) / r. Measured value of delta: 0.71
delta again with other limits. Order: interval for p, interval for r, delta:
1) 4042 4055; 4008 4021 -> 0.00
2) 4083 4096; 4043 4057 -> 0.10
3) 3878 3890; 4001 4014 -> 0.83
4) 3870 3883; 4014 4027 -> 0.71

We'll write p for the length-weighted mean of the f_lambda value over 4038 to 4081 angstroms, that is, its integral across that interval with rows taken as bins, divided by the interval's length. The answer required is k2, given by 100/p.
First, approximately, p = 262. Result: 0.38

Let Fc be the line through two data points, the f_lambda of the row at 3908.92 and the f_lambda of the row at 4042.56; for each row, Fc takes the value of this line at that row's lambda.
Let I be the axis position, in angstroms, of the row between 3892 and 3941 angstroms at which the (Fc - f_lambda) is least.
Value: 3892.75 angstroms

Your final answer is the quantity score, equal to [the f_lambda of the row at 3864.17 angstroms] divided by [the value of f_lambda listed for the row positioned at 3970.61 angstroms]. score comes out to 1.19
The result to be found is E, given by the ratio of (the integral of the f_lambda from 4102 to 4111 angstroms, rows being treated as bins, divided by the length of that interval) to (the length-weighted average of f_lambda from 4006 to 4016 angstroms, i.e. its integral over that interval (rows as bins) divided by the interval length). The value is 1.08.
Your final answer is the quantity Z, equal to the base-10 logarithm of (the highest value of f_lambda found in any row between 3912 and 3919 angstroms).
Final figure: 2.48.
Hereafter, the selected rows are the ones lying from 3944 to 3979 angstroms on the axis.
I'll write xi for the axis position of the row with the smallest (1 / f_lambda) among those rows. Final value 3968.78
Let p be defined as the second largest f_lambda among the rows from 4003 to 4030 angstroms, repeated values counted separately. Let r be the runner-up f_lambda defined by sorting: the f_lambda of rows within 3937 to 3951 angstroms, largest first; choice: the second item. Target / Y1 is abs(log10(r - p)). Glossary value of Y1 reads 1.4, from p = 271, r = 295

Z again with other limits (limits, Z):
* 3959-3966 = 2.51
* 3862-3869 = 2.62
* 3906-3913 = 2.48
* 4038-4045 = 2.42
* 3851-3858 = 2.50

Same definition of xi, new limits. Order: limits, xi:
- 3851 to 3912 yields 3869.52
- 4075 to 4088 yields 4083.73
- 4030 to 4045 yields 4035.12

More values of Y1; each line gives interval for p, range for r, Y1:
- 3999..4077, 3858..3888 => 2.1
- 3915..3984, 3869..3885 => 1.7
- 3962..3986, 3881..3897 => 1.3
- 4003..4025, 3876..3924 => 1.9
